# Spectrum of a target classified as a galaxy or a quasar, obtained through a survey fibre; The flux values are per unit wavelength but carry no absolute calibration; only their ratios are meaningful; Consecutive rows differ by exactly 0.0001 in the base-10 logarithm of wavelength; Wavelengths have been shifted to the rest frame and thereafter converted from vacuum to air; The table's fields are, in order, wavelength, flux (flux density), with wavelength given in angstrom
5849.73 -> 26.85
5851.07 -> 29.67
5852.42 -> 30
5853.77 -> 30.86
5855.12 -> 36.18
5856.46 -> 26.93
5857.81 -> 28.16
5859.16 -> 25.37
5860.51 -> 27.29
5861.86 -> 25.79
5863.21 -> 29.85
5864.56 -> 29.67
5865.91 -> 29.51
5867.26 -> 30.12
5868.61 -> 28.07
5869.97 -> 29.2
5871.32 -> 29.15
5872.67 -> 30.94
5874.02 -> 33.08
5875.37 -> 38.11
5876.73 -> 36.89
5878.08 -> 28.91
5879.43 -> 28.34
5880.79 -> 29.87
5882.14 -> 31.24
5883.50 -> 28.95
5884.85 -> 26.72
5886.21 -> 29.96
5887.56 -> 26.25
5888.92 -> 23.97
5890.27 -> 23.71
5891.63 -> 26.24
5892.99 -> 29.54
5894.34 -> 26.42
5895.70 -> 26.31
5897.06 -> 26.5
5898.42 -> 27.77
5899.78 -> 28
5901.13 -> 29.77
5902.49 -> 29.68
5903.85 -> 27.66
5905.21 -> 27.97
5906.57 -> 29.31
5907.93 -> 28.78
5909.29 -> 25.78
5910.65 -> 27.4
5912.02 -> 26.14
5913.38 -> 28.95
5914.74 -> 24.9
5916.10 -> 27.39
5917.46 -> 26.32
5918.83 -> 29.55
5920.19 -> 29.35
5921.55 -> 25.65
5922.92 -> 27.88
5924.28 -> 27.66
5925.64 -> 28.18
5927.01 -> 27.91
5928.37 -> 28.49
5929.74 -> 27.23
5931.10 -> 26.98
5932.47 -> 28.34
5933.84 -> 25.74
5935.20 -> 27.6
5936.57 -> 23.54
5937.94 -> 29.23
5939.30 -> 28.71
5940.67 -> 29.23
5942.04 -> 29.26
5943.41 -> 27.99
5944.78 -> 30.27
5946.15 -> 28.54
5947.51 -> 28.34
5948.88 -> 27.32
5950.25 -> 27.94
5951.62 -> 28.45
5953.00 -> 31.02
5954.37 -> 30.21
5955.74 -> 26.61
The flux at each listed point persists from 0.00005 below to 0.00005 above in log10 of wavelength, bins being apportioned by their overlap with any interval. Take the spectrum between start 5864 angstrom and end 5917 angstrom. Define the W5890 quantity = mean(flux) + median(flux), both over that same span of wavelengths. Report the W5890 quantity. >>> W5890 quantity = 57.4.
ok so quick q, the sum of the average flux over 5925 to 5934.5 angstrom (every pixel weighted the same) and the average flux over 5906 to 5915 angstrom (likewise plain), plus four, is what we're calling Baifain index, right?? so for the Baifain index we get 58.9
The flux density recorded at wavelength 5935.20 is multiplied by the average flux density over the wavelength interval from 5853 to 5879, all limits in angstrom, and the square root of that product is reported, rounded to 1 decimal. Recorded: 28.9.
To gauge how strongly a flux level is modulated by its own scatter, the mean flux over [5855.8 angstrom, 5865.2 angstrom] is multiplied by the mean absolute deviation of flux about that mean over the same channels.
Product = 39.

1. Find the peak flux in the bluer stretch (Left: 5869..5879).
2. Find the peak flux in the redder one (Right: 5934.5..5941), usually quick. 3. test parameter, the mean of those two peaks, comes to 33.7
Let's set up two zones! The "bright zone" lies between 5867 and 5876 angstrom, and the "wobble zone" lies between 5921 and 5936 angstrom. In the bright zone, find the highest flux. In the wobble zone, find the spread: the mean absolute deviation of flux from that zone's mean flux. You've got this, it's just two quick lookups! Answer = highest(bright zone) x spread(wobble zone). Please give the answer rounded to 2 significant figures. 28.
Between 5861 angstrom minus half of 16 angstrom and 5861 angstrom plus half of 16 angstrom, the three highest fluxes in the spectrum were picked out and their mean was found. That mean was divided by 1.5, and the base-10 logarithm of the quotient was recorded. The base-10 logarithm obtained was 1.33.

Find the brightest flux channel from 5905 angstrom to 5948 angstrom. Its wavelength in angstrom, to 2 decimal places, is 5944.78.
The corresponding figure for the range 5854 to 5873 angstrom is 5855.12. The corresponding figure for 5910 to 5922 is 5918.83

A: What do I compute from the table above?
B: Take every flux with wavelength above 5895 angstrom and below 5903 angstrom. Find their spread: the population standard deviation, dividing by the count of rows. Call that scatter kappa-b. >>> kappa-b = 1.4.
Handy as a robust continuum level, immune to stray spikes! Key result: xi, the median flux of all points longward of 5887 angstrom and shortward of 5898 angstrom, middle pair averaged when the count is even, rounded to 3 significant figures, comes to 26.3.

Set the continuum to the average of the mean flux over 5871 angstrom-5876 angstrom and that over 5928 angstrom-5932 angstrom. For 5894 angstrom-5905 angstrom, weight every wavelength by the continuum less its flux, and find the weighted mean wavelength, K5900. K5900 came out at 5897.9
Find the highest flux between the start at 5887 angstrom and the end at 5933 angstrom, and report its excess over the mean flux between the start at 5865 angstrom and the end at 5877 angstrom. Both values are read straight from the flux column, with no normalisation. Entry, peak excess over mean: -2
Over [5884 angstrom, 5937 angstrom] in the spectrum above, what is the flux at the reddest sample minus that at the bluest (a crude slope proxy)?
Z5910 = -3.2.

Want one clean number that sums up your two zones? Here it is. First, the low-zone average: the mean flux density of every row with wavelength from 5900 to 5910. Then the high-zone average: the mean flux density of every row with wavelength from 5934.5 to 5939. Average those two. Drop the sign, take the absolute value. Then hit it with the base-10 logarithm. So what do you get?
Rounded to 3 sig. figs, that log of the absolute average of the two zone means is 1.44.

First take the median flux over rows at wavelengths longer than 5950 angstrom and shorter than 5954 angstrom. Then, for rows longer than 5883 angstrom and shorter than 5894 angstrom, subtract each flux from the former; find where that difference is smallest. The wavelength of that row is 5886.21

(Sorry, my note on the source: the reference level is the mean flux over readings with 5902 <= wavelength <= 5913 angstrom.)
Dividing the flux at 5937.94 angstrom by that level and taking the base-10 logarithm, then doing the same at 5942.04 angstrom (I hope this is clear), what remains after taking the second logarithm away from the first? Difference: 0.00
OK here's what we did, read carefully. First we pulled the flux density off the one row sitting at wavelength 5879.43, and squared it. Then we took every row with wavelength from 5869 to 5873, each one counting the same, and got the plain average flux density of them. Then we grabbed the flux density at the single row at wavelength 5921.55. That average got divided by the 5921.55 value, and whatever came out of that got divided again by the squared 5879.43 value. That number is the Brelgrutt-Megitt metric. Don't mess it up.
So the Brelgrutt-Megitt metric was 0.0014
